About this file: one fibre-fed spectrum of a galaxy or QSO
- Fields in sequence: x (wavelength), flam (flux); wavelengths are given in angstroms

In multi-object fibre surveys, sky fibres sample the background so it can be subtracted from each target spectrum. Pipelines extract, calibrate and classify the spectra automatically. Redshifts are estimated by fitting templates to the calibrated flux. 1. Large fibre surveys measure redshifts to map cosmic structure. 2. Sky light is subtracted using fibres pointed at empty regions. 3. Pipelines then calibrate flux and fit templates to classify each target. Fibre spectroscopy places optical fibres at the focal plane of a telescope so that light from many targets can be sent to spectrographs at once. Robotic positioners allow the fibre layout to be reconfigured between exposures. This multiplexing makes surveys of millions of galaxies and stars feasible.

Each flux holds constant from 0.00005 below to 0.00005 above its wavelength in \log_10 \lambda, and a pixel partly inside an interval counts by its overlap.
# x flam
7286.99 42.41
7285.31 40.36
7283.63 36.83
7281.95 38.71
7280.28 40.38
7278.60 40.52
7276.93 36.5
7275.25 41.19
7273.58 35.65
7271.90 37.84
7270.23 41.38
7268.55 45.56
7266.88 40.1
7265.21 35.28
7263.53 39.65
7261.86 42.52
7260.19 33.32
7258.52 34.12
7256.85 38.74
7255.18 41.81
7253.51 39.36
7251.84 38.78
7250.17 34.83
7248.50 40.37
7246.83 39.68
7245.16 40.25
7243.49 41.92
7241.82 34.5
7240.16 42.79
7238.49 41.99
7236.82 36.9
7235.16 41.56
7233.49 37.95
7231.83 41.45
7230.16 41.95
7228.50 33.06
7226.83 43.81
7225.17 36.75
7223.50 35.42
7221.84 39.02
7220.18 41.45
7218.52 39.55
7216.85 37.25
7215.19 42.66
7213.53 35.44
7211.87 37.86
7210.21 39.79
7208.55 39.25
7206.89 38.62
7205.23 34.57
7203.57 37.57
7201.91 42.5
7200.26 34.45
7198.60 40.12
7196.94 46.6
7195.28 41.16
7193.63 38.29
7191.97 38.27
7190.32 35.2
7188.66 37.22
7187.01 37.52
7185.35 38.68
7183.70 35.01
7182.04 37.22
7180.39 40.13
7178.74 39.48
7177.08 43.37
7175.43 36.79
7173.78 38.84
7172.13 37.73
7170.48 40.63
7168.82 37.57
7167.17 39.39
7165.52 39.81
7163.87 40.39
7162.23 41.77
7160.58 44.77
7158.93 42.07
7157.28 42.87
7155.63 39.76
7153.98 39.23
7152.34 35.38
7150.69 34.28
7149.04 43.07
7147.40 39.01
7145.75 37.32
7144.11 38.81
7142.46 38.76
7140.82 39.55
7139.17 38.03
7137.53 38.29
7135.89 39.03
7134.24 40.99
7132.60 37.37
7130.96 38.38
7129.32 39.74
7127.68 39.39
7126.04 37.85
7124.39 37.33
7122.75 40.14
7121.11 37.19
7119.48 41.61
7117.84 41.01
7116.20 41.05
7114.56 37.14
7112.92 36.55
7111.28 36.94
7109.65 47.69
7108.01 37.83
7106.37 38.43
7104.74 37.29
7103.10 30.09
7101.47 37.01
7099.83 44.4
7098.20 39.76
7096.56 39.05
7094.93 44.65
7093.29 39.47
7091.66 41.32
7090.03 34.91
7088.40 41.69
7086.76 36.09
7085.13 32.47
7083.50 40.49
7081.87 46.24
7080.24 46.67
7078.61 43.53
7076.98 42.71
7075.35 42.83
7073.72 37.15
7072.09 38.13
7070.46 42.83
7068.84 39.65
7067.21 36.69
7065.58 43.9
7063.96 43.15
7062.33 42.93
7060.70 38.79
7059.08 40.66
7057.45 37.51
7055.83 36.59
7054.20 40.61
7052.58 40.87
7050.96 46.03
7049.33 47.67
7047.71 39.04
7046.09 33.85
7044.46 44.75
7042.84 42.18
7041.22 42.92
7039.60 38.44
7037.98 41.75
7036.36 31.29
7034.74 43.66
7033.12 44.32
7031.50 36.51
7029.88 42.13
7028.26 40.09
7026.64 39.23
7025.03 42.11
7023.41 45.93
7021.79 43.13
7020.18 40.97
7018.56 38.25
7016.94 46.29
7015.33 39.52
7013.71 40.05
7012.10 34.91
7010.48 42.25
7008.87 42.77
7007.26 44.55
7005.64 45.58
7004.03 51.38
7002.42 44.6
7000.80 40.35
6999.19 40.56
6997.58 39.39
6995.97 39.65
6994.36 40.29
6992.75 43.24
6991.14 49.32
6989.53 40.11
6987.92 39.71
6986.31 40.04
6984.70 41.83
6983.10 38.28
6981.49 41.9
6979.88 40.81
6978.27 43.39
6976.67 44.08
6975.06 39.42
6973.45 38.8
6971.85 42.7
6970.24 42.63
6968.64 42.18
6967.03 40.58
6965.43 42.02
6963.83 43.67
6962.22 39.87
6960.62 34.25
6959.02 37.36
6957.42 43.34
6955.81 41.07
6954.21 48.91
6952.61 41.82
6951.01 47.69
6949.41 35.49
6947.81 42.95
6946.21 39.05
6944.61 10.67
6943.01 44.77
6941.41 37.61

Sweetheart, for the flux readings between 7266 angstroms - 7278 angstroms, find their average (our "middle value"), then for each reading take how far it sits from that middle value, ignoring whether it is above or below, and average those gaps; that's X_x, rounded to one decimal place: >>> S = 2.6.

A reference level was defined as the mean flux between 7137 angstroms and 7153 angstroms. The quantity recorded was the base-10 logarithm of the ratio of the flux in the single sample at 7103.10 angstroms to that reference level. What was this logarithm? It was -0.10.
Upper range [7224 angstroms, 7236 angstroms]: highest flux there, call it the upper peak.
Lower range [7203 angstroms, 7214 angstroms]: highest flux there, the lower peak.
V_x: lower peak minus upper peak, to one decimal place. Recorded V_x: -4.0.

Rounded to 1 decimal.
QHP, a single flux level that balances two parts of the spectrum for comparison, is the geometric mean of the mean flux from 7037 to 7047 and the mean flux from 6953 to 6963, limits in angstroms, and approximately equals 40.7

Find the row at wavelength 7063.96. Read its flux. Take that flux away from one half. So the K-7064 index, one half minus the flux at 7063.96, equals -43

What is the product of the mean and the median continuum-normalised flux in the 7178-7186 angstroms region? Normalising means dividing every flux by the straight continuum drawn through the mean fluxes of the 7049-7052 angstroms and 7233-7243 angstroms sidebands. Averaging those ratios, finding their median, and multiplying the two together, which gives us 0.86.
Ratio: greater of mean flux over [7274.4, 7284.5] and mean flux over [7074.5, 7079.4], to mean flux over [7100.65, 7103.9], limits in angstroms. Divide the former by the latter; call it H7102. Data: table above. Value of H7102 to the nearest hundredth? 1.28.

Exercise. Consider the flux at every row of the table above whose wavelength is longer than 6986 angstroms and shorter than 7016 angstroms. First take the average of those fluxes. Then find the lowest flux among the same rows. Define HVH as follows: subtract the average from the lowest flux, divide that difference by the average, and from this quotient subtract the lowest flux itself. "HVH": -35.1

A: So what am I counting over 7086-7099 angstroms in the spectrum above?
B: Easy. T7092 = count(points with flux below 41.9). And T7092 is 7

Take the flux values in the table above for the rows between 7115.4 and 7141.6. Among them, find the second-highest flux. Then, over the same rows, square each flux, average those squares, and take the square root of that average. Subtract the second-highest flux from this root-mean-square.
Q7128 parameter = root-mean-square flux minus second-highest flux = -1.8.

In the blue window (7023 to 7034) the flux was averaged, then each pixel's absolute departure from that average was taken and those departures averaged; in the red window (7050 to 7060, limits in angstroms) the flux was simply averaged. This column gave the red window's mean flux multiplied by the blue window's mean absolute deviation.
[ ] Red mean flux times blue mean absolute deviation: 99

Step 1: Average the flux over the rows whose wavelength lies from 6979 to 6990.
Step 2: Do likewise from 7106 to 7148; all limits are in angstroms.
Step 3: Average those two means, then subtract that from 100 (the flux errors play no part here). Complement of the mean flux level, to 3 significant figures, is 60.3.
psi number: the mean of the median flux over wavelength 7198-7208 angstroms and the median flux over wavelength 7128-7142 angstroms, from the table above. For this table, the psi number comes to 38.40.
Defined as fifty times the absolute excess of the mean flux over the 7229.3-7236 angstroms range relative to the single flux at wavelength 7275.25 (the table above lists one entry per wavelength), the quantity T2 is 23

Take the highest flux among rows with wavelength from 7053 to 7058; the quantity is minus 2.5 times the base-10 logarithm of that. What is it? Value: -4.02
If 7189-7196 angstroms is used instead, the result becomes -4.04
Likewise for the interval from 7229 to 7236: -4.06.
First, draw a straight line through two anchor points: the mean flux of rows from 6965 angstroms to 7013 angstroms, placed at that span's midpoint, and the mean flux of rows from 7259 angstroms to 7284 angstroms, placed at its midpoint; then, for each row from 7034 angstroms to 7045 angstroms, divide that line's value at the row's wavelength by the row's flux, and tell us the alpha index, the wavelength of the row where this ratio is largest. 7036.36 angstroms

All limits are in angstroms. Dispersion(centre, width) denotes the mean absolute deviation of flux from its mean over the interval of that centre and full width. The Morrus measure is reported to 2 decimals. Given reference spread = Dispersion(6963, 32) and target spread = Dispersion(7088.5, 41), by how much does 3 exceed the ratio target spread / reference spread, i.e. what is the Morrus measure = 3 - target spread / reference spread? 1.78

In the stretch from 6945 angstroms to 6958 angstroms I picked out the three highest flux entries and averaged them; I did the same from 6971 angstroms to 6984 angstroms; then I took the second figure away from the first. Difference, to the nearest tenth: 3.3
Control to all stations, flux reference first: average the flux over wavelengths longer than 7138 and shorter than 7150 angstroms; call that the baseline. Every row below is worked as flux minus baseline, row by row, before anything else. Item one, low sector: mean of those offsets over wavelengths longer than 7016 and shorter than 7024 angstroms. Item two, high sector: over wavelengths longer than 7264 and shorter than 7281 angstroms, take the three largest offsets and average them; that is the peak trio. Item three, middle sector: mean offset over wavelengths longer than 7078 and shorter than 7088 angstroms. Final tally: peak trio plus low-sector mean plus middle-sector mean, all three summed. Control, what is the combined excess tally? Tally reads 9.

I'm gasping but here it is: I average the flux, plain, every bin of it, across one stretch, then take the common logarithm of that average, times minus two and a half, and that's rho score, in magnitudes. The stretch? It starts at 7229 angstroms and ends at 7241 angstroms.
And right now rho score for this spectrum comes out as -4.02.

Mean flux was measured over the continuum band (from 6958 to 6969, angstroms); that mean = 40.0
